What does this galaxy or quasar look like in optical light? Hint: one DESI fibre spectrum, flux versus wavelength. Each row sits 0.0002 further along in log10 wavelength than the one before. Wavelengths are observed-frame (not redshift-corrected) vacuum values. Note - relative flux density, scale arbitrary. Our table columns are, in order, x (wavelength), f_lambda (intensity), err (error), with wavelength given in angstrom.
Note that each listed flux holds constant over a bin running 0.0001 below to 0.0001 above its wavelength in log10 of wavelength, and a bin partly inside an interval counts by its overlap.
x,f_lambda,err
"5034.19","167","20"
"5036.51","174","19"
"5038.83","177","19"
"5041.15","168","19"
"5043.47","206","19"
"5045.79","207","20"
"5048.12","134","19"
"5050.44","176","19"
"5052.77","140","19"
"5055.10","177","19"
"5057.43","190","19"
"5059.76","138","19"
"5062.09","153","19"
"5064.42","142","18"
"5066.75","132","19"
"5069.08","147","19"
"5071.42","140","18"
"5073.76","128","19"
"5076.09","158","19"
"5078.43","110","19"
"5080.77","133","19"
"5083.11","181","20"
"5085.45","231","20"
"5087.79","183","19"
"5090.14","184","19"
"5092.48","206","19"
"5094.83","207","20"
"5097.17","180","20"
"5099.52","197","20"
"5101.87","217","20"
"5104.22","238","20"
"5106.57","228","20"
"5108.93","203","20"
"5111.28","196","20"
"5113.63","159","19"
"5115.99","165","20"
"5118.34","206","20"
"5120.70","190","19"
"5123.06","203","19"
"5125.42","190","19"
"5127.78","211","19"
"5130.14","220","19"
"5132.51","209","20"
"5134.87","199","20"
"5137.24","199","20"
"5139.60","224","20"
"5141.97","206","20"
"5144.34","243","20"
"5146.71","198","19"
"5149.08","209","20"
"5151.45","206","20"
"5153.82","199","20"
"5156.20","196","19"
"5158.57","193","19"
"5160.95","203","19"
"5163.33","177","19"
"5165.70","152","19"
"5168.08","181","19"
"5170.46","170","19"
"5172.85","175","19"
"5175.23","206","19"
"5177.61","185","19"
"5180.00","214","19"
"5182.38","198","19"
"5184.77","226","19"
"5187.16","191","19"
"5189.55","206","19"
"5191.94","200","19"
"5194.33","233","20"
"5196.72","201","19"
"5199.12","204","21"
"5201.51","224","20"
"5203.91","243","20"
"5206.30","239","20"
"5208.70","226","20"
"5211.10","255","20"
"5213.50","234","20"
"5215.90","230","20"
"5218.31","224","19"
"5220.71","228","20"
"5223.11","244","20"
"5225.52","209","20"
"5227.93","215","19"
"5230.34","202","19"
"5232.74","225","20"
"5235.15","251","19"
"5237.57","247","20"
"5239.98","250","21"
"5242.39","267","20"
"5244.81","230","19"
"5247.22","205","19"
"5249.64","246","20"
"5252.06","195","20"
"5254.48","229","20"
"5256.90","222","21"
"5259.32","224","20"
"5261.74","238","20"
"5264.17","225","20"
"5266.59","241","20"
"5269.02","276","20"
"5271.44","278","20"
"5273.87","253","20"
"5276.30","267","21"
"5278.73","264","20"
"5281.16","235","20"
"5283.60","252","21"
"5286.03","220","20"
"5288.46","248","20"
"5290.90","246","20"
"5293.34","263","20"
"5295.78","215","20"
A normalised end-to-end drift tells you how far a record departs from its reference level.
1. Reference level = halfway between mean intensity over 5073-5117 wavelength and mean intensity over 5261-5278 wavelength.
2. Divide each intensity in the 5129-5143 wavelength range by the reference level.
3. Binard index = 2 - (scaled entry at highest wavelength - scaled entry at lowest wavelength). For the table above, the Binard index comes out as 2.06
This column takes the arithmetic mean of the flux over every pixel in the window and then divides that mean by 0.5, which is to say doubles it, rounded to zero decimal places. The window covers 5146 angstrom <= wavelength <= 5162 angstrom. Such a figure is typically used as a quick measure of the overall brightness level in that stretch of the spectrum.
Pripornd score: 401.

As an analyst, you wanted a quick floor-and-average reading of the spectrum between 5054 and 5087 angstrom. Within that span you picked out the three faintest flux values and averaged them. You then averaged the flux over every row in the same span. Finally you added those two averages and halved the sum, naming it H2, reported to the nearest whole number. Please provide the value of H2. 139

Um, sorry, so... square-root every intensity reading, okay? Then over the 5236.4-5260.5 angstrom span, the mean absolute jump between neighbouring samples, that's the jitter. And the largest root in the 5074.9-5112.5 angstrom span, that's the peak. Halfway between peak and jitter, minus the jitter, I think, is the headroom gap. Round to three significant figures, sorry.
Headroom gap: 7.31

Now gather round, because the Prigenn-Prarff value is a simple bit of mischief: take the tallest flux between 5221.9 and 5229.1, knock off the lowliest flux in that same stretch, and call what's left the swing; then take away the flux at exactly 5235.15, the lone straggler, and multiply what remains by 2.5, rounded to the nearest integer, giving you -540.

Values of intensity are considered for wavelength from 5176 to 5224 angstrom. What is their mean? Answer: 220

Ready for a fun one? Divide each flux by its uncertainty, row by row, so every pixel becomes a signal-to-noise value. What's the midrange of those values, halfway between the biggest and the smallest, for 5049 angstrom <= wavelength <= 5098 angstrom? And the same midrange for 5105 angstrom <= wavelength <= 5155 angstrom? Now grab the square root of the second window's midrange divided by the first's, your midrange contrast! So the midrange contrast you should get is 1.08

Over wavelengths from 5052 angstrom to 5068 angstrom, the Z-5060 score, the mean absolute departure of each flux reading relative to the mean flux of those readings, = 17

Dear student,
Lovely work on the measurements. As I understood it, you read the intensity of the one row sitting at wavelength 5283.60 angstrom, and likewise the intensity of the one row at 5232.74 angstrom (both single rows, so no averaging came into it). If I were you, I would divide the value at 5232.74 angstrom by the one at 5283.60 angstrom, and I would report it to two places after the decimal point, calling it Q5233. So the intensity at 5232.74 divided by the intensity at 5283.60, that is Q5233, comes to 0.89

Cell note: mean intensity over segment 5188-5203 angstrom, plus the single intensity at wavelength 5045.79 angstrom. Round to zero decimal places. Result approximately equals 418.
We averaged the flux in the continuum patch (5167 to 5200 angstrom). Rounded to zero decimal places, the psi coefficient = 199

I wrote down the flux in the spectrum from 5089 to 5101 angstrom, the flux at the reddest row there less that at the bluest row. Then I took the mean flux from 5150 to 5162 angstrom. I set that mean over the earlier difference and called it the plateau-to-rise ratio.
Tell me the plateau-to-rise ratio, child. 15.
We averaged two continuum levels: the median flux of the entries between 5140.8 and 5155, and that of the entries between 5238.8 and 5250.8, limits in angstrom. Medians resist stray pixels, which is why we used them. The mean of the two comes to 226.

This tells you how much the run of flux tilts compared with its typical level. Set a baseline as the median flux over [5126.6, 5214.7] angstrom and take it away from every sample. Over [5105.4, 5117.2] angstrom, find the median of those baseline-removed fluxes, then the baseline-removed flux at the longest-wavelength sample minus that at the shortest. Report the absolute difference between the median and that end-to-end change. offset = 53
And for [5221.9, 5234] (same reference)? 28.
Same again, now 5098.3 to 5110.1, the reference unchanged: 5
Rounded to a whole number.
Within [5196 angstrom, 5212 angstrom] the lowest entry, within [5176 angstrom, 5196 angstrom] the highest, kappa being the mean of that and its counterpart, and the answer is 217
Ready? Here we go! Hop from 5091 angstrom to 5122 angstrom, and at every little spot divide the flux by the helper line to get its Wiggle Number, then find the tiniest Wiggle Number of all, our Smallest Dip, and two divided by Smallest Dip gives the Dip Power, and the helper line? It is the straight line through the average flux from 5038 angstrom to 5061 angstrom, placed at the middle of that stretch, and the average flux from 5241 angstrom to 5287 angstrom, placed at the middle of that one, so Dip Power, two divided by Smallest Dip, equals 2.41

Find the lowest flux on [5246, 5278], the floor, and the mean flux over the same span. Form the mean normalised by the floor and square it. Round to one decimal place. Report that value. 1.5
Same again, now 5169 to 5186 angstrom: 1.3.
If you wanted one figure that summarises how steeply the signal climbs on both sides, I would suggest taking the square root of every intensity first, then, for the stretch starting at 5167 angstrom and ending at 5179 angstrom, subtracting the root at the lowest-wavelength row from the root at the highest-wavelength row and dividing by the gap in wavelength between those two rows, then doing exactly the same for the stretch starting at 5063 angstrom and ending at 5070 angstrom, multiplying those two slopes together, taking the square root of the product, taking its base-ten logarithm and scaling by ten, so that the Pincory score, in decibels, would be -15.8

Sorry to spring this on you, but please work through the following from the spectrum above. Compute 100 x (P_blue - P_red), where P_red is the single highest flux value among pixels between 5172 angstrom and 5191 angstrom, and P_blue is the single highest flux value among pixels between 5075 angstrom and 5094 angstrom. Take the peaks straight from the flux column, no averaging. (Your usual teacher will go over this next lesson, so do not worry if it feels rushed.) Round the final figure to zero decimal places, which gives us 500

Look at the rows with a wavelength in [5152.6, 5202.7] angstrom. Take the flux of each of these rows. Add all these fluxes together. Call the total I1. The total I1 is 4134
